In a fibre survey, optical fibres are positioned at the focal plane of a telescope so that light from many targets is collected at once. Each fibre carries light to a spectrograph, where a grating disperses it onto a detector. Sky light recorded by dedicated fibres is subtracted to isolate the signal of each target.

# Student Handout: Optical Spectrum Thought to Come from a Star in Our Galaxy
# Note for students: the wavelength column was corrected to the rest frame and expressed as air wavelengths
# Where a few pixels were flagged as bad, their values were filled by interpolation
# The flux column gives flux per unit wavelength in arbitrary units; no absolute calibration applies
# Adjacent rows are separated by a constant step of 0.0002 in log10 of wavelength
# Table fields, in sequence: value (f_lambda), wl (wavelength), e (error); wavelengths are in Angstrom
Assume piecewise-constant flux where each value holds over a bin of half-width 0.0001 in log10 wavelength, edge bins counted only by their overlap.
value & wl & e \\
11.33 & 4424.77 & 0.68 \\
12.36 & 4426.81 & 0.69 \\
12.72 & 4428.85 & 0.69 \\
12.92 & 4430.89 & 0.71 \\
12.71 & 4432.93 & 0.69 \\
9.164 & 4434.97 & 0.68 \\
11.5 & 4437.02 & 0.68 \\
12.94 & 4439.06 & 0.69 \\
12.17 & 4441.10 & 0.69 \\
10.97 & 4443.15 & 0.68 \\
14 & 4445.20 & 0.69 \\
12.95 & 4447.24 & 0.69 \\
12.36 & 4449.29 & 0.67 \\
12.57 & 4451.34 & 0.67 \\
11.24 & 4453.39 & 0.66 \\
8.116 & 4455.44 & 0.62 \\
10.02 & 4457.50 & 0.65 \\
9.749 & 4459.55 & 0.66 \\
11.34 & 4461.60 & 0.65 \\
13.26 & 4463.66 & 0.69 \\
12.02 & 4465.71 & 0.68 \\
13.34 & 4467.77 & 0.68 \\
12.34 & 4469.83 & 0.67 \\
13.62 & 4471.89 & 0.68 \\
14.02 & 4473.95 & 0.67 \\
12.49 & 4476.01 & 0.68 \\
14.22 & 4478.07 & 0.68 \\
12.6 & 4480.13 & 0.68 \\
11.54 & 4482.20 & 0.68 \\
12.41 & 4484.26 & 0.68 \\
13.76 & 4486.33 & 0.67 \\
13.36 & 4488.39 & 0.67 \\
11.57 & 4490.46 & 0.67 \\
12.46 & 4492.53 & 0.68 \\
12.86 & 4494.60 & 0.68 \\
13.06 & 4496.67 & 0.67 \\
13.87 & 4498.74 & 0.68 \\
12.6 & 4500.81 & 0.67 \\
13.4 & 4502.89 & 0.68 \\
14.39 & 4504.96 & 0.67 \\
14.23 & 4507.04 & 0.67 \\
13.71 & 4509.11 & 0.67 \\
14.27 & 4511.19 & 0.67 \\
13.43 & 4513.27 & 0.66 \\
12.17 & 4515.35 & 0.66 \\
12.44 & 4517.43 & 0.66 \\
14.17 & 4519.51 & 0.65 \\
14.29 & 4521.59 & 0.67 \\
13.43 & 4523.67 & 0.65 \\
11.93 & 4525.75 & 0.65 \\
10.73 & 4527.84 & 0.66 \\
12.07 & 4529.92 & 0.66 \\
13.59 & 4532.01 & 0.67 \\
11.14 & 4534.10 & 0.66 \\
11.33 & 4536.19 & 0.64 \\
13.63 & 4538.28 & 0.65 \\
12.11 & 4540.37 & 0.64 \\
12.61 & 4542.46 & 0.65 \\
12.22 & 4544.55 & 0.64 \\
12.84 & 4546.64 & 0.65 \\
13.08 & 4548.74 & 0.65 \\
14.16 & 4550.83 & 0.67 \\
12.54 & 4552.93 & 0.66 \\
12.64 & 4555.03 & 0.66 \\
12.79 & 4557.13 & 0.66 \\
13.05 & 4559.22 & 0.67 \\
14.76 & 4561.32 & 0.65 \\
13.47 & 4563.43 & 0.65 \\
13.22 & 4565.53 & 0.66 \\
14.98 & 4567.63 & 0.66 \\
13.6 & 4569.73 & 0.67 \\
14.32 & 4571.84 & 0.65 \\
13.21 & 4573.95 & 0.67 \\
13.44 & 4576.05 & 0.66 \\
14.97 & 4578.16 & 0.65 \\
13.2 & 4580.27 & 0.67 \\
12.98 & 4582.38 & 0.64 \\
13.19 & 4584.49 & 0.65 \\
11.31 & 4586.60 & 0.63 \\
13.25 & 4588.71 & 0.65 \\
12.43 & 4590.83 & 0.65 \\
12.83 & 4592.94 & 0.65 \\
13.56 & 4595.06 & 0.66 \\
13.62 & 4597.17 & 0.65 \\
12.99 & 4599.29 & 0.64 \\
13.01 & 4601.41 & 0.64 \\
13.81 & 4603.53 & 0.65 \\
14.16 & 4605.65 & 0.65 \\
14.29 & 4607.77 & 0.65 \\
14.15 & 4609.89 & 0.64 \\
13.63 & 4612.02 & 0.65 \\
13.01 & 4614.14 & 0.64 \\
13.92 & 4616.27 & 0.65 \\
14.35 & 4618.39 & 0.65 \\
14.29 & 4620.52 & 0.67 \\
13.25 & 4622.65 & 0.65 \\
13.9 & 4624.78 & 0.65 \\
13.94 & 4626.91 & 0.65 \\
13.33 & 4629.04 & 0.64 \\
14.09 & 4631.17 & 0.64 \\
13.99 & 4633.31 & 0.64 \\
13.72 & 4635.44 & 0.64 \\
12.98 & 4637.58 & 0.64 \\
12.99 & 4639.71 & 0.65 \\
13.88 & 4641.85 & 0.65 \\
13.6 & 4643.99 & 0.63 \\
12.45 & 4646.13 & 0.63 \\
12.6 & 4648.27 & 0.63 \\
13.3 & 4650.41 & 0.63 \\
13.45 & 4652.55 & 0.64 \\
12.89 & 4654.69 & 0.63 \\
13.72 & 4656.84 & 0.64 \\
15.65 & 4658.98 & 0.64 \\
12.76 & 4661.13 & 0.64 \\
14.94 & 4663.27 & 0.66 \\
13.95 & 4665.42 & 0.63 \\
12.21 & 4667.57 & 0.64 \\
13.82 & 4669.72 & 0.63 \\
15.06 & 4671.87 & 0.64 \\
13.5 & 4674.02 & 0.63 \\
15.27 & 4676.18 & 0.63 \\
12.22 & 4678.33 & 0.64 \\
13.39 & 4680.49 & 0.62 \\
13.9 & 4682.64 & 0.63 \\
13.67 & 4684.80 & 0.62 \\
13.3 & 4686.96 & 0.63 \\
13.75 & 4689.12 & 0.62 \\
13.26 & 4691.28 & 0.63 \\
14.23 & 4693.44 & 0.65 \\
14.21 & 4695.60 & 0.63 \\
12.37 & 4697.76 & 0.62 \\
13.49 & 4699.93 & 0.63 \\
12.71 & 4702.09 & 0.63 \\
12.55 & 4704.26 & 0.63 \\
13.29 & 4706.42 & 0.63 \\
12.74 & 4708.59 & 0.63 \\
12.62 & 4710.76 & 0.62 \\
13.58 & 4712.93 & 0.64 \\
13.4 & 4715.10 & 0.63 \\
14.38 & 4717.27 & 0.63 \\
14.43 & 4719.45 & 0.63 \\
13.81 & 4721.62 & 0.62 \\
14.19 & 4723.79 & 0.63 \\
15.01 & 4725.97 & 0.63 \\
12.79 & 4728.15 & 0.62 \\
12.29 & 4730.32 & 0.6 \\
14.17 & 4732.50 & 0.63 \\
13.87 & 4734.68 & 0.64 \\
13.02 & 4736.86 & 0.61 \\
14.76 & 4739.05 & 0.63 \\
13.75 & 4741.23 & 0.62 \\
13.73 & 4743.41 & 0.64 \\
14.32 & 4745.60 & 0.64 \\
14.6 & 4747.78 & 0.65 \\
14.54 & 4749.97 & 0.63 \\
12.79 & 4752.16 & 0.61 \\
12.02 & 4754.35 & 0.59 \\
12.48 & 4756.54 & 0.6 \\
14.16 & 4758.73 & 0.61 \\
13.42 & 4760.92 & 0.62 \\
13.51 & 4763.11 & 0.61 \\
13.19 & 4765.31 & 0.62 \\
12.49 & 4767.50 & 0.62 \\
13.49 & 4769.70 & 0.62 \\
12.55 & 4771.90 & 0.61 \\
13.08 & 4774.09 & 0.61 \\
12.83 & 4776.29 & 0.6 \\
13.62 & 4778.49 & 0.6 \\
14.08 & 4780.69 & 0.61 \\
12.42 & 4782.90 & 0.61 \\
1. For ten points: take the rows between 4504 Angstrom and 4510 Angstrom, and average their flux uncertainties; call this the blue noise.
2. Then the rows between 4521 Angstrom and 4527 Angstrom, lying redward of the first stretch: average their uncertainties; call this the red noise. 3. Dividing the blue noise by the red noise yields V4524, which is 1.02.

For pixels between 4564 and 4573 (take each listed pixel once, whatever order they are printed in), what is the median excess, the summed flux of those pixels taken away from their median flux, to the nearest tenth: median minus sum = -42.2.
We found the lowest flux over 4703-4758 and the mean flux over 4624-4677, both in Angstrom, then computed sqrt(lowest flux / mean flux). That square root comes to 0.94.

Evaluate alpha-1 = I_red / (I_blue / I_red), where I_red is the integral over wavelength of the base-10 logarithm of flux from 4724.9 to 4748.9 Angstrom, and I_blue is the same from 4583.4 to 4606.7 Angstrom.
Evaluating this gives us 28.8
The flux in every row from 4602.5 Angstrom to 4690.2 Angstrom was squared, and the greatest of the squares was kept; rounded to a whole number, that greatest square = 245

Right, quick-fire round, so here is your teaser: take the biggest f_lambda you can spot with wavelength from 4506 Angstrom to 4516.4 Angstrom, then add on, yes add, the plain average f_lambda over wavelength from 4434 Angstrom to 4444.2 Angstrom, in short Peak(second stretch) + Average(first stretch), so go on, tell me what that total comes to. 25.6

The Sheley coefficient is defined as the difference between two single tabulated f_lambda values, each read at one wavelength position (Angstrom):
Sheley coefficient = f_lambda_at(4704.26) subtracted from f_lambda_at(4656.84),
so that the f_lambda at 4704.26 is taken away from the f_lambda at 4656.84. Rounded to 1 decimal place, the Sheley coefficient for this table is 1.2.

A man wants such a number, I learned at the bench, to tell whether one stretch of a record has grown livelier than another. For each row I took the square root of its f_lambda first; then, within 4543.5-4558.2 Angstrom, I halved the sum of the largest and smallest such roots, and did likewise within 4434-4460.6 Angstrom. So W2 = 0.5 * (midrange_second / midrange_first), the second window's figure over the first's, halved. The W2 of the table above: 0.454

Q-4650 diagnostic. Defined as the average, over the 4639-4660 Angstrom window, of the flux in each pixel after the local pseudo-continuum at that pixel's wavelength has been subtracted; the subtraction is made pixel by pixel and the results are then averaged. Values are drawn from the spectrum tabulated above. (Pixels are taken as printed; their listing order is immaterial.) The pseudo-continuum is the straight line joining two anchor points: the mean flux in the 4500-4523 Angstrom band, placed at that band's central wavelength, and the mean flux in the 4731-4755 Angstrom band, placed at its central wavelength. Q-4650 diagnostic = -0.24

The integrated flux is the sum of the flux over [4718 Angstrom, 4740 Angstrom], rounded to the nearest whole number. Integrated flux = 138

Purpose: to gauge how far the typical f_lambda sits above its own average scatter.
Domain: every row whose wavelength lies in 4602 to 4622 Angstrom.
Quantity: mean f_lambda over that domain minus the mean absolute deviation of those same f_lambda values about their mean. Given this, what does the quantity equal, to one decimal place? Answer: 13.6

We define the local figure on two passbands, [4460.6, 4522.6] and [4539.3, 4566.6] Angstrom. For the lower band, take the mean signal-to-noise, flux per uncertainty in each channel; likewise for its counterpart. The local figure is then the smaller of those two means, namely 19.5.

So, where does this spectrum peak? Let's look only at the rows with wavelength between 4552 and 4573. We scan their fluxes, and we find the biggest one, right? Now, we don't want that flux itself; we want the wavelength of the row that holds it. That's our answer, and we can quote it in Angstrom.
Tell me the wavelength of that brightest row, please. 4567.63 Angstrom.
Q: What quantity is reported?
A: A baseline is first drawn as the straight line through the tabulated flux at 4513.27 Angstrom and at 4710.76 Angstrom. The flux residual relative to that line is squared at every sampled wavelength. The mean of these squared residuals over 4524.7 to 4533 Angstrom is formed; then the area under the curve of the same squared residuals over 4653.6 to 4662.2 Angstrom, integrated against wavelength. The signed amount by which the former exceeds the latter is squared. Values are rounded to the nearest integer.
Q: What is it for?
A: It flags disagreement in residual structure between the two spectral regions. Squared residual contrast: 256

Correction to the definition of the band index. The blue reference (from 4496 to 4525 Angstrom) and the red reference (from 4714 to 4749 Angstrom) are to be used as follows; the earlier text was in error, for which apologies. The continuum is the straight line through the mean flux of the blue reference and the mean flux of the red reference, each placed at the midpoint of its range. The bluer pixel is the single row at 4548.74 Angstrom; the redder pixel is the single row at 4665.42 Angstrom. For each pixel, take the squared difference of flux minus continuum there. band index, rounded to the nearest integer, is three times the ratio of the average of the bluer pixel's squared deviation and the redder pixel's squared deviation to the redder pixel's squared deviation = 18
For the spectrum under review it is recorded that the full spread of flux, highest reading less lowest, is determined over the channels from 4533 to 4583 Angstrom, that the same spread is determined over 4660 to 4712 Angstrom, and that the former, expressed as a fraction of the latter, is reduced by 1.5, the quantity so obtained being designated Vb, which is -0.25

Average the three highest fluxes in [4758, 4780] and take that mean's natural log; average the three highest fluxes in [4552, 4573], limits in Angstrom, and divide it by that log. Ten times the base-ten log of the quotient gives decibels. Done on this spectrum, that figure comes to 7.5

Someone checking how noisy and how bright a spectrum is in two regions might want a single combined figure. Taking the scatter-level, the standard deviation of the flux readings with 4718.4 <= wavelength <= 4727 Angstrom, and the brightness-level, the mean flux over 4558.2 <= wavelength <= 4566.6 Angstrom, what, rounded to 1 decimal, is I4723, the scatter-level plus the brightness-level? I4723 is 14.1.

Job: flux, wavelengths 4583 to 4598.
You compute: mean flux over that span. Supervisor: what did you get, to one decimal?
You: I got 12.9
